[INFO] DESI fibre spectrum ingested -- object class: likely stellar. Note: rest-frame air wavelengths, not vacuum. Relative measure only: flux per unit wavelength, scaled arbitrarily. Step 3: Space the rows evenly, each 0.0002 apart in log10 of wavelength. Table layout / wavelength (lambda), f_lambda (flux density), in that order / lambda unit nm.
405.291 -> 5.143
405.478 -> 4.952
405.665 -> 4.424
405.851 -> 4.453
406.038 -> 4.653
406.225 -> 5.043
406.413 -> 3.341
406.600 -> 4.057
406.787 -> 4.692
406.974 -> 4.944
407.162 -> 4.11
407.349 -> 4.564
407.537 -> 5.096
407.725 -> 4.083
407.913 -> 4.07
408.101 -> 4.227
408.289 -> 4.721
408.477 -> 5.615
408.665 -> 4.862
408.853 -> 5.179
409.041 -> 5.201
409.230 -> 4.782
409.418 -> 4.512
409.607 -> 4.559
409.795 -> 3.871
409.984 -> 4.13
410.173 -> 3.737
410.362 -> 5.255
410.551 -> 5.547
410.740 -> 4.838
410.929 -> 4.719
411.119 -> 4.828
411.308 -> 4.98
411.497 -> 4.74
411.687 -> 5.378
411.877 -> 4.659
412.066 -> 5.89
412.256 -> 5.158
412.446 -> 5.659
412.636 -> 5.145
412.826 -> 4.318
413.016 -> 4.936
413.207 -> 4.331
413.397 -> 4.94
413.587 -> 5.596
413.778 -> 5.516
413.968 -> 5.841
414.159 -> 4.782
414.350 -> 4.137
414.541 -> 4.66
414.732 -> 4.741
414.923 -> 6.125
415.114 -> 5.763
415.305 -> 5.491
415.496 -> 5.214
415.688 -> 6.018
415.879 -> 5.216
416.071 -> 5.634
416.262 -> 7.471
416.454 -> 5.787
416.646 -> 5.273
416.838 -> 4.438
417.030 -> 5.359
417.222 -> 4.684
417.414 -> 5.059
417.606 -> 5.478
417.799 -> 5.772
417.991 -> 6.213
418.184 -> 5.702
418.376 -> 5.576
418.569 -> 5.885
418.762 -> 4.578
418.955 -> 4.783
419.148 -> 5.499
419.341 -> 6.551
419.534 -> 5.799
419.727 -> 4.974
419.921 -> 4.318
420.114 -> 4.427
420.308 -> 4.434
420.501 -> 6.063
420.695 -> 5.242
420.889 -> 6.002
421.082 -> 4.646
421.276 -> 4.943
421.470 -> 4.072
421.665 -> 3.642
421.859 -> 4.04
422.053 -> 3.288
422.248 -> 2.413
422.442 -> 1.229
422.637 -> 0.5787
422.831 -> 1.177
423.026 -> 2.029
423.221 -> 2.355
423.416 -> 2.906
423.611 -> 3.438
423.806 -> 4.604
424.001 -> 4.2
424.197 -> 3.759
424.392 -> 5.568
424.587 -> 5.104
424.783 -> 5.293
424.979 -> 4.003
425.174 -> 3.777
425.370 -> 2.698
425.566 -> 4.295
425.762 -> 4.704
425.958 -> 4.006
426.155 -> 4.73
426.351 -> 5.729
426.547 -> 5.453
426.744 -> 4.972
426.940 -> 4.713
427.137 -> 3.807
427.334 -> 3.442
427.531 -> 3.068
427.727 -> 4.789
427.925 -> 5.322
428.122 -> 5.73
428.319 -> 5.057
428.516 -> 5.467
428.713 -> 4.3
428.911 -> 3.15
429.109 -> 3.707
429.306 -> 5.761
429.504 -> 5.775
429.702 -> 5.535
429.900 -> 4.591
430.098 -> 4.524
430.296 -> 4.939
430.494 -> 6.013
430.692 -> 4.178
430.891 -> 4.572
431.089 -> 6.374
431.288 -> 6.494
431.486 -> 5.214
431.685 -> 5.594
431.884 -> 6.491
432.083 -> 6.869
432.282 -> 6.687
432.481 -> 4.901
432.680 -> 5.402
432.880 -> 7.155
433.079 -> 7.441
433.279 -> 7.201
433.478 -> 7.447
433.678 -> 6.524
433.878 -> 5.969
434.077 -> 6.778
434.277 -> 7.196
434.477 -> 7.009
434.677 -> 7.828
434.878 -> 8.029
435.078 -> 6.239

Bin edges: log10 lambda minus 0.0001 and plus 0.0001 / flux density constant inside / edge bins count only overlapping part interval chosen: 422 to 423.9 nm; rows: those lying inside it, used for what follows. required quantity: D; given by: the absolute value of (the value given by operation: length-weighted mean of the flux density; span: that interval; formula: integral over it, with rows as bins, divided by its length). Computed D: 2.4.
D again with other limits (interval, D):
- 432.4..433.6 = 6.6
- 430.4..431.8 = 5.5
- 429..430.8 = 5.0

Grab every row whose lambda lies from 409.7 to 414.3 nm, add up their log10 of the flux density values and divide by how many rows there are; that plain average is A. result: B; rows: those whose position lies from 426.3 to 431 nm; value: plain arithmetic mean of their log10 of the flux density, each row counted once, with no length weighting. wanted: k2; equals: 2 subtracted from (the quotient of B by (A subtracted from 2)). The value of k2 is -1.49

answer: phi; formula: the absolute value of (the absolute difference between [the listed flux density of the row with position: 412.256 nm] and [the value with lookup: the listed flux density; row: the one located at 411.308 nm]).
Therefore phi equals 0.2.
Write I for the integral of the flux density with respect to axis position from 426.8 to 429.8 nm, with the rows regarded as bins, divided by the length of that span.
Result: 4.65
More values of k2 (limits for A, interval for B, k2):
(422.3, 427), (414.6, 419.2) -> -1.50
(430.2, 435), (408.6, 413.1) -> -1.43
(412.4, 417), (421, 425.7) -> -1.61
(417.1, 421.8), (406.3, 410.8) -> -1.49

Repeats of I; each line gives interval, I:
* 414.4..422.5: 5.07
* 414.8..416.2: 5.67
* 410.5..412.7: 5.12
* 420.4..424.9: 3.77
